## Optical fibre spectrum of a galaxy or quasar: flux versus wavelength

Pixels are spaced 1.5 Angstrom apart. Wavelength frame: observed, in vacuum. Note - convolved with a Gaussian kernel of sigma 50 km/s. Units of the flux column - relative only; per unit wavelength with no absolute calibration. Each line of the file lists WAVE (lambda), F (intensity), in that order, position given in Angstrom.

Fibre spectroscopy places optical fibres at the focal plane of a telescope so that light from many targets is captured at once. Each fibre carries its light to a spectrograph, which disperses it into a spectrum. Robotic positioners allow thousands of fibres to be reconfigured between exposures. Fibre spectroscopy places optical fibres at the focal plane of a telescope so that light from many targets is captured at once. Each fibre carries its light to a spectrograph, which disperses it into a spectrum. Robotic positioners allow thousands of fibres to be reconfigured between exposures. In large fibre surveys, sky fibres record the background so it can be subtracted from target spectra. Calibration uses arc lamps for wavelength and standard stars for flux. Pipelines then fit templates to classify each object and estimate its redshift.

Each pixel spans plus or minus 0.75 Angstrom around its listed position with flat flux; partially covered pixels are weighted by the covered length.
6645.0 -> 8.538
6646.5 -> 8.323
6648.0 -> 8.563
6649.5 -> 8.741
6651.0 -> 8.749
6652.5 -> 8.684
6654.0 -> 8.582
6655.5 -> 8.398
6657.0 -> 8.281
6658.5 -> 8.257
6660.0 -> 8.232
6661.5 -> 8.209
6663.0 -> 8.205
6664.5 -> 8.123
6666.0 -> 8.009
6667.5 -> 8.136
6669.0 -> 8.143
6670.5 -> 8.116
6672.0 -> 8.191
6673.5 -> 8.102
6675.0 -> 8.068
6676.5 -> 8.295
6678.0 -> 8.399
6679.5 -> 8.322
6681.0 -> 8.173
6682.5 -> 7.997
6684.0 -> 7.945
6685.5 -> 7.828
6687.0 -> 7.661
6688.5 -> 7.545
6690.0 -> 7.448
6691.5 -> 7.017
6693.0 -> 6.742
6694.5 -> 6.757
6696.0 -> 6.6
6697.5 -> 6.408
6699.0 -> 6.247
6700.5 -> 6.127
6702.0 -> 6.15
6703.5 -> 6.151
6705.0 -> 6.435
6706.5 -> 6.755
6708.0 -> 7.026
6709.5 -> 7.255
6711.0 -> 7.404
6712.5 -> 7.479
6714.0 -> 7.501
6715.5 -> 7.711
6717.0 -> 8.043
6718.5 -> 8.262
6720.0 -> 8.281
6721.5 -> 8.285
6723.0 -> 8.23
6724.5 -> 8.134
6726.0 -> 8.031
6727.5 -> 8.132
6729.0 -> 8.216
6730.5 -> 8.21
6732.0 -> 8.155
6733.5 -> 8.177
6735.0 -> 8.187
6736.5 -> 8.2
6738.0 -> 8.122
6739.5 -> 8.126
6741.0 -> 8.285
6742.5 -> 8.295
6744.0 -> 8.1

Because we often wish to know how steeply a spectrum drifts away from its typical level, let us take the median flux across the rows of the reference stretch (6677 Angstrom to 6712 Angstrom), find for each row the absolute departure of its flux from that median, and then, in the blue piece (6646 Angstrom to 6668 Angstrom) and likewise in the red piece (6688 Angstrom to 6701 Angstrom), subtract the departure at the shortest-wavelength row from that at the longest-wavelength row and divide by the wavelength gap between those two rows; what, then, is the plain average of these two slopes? 0.011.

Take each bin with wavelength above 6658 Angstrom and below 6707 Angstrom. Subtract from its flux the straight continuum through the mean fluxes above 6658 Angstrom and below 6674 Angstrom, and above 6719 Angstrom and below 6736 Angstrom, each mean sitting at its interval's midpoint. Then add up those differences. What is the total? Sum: -21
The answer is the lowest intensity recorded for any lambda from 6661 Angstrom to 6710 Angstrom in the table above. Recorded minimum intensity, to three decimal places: 6.127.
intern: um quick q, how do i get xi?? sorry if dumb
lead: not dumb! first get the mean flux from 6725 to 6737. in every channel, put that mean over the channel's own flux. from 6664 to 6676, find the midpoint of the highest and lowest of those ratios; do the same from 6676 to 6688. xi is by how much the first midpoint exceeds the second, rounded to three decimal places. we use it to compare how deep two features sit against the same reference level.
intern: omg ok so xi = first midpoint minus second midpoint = -0.011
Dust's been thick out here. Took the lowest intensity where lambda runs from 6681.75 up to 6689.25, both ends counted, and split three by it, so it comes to 0.398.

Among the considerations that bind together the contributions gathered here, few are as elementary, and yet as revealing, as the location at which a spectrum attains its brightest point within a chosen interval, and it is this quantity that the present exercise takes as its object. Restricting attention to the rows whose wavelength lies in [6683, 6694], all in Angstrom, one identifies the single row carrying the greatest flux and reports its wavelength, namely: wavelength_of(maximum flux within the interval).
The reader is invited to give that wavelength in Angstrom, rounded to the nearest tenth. 6684.0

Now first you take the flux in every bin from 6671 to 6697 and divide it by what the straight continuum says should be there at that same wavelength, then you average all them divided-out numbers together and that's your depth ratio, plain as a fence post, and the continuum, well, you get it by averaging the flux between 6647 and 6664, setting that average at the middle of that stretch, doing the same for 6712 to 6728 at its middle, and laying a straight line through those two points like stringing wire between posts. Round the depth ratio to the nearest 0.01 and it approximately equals 0.93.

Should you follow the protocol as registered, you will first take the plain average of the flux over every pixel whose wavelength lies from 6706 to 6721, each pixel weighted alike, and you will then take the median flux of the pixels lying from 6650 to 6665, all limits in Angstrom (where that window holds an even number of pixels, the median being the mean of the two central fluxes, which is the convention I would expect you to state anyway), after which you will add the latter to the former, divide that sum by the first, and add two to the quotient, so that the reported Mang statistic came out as 4.09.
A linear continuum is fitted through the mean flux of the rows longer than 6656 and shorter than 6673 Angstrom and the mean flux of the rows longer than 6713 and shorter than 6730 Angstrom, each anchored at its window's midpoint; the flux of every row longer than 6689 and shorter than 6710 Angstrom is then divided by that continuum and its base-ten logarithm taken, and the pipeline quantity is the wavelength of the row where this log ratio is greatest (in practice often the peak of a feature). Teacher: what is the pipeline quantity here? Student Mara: 6690.0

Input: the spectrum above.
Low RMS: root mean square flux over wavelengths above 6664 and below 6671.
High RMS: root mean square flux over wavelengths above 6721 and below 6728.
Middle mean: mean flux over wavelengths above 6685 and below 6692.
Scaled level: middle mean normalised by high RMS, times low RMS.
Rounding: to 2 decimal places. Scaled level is 7.45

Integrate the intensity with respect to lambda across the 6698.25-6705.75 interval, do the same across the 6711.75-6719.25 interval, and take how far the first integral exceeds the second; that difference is -12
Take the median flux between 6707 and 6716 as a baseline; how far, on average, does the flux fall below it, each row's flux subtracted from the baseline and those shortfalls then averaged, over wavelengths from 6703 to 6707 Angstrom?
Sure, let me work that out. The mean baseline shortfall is 1.0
